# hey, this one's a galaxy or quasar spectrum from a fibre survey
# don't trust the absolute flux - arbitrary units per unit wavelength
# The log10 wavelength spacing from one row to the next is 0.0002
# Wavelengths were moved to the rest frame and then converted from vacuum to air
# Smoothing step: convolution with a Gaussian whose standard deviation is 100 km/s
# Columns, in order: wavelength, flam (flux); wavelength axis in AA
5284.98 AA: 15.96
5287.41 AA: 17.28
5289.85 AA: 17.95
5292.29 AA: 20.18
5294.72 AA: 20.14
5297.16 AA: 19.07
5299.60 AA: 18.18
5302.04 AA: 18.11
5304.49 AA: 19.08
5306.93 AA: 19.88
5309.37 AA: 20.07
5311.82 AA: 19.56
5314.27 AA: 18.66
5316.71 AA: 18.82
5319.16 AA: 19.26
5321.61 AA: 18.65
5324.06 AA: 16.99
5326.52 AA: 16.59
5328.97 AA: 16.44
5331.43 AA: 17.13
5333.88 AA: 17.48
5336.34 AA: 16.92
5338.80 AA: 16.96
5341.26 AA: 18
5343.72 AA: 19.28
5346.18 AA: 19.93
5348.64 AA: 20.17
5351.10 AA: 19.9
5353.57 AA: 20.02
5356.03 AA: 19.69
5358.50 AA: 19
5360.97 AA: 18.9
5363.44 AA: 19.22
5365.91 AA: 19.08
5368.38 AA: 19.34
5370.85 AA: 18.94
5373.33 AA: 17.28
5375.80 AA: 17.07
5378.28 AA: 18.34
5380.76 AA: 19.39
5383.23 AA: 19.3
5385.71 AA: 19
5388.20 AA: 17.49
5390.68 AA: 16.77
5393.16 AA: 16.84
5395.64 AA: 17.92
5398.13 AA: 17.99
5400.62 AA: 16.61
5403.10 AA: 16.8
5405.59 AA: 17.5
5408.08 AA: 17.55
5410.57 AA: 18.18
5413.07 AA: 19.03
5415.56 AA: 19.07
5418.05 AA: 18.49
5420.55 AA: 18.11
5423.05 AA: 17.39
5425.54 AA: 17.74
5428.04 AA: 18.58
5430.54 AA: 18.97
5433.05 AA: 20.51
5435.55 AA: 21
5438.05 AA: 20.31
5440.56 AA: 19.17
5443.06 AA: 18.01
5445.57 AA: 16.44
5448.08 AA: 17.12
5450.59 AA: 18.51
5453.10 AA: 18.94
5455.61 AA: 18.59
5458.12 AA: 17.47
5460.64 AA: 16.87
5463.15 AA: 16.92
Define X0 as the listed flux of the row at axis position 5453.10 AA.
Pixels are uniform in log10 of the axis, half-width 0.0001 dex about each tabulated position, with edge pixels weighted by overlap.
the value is 18.94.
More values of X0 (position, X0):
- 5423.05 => 17.39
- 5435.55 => 21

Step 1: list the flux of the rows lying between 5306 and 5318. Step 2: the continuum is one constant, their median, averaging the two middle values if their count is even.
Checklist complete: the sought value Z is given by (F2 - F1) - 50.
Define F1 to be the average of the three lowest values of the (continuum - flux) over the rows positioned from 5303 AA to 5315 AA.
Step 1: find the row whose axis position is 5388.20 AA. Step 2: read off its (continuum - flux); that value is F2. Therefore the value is -47.7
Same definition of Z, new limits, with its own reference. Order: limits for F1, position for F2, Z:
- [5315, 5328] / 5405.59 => -48.6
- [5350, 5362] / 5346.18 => -50.1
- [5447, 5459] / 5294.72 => -51.5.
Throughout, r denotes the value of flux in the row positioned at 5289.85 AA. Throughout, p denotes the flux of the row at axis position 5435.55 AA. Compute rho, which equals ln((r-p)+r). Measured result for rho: 2.70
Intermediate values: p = 21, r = 17.95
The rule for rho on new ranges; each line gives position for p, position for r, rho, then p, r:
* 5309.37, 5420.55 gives 2.78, 20.07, 18.11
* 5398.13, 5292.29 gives 3.11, 17.99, 20.18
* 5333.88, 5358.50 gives 3.02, 17.48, 19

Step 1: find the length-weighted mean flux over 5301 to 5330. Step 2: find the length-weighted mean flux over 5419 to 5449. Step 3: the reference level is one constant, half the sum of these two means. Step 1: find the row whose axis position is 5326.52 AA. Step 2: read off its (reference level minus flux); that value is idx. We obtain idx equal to 2.0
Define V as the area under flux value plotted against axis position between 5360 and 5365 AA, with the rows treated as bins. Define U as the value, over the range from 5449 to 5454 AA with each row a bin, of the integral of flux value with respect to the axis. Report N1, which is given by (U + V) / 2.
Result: 94.2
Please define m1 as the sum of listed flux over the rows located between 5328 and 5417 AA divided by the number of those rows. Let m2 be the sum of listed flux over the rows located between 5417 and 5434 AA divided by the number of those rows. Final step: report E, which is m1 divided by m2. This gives 0.99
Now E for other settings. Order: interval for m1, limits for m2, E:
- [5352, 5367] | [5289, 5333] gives 1.04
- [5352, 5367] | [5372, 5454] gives 1.06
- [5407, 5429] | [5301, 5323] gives 0.95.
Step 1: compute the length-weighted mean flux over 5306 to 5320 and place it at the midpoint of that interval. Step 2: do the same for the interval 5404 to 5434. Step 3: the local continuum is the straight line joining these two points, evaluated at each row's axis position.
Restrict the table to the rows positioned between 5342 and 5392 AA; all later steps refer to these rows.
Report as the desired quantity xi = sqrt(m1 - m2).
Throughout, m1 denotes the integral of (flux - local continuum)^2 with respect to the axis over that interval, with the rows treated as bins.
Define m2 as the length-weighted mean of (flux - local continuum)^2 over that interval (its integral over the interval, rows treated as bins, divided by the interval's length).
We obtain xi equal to 6.3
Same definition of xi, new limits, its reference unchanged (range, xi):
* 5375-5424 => 7.4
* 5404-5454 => 8.3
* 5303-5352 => 10.2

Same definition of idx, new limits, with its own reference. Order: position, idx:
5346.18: -1.4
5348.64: -1.6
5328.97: 2.1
